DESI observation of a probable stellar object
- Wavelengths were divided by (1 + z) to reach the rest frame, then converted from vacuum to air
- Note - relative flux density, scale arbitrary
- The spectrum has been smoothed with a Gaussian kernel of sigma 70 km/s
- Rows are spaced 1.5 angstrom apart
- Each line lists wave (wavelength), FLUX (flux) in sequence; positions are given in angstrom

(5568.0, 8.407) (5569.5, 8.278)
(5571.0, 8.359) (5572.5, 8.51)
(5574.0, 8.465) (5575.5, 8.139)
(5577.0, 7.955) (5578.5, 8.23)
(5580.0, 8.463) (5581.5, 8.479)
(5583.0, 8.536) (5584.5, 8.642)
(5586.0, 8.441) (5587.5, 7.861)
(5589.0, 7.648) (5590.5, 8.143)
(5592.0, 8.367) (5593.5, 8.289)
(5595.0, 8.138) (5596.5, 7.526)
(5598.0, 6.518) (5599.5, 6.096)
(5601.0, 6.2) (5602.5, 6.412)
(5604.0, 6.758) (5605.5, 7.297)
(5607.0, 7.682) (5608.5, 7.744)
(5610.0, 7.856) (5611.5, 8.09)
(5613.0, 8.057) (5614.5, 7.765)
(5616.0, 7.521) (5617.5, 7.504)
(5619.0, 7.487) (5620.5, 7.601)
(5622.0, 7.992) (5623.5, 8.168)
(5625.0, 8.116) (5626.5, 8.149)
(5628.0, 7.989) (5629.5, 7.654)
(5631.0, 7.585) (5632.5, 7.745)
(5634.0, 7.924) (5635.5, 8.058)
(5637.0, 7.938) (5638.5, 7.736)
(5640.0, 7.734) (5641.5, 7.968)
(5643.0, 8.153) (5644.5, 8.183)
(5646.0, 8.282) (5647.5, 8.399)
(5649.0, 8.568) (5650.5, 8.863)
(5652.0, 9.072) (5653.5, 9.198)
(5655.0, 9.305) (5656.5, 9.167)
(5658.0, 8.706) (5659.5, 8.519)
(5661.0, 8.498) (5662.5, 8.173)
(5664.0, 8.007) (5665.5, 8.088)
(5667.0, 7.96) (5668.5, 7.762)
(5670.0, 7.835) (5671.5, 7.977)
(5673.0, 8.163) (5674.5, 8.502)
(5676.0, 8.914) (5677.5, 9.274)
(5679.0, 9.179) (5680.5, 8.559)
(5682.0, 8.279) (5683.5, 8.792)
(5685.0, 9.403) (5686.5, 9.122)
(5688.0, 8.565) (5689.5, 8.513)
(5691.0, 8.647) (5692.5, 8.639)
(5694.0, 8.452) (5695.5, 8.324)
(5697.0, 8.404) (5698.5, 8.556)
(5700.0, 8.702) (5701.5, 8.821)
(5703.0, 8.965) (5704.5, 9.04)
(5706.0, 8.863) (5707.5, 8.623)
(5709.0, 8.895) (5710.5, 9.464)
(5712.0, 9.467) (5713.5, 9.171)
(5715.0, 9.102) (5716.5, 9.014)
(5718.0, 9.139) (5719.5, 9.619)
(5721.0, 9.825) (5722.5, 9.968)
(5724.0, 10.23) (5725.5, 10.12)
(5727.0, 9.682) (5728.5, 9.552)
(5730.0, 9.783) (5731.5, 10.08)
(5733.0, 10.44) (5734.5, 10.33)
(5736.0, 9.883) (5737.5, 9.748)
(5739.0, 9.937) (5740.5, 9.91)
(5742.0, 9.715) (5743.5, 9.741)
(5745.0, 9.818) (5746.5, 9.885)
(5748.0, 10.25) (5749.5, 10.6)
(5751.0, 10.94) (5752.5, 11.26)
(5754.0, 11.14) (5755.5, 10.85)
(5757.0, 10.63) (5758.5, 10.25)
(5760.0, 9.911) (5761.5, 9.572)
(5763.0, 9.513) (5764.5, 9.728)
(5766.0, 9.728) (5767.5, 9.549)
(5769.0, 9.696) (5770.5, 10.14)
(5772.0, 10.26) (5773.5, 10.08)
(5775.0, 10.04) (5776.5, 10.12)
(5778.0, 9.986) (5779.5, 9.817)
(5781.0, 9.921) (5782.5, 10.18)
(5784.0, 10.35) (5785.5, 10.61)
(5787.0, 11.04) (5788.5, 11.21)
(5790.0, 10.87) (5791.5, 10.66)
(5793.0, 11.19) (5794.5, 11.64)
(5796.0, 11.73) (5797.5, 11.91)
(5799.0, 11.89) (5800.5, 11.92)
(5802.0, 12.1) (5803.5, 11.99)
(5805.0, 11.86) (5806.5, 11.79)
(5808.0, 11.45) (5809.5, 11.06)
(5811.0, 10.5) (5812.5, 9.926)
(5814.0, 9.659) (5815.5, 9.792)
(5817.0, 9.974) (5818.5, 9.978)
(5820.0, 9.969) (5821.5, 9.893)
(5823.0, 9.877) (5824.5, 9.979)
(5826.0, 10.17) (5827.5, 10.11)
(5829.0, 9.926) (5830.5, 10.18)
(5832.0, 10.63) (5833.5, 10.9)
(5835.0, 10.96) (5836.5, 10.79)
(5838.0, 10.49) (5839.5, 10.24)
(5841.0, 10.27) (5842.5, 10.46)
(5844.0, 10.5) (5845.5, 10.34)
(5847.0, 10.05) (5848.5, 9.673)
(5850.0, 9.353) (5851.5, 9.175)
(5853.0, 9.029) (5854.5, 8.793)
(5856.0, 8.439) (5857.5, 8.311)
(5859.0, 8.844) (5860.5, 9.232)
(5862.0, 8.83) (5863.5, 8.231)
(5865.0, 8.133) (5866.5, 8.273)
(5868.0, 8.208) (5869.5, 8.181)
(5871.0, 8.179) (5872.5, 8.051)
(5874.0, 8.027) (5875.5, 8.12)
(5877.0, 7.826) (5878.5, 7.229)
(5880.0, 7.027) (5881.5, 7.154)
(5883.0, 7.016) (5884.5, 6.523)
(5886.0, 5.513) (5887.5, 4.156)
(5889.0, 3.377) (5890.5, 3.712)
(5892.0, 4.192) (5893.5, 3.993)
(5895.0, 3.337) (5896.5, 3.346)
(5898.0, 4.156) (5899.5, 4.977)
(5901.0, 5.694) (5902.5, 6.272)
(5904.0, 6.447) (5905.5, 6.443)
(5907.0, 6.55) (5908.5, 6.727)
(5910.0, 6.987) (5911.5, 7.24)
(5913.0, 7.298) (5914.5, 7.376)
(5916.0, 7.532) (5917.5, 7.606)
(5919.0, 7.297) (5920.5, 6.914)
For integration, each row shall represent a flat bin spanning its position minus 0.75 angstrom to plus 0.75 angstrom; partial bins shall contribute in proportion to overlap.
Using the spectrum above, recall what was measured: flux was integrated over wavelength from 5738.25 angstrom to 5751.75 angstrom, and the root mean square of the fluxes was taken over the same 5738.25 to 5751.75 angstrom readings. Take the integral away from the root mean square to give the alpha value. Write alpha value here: -126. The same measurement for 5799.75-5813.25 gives -142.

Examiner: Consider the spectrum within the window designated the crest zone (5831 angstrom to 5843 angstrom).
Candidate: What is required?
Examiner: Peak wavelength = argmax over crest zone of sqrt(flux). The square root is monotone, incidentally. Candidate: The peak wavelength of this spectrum 5835.0 angstrom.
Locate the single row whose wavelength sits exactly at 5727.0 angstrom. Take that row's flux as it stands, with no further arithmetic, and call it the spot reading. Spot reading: 9.682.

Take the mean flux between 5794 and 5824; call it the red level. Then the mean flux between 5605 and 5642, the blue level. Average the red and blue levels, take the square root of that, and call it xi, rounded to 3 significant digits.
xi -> 3.06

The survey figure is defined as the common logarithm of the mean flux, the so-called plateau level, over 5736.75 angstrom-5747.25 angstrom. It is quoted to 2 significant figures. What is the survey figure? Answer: 0.99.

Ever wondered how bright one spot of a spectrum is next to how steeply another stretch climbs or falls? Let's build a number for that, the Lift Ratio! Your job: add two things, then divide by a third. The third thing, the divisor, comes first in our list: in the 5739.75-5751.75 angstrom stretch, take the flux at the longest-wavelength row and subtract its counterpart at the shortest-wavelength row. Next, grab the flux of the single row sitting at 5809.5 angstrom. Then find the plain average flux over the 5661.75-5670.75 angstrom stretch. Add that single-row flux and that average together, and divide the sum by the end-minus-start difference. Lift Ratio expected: 18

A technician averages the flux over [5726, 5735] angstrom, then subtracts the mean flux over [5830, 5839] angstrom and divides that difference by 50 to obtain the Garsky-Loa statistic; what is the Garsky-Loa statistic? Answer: -0.014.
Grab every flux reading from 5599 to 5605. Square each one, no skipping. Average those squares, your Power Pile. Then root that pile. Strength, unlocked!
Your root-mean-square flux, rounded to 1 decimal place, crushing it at 6.4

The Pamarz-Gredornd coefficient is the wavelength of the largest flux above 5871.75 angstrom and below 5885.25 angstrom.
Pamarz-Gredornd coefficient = 5875.5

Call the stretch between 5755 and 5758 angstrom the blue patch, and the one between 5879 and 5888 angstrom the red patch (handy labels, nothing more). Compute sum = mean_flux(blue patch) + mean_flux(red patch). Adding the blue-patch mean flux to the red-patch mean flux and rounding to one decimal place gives 17.0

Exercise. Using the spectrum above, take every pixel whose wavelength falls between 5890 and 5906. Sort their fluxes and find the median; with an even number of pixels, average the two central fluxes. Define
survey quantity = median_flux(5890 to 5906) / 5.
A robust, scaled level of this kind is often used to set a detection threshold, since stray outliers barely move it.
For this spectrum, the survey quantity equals 0.84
